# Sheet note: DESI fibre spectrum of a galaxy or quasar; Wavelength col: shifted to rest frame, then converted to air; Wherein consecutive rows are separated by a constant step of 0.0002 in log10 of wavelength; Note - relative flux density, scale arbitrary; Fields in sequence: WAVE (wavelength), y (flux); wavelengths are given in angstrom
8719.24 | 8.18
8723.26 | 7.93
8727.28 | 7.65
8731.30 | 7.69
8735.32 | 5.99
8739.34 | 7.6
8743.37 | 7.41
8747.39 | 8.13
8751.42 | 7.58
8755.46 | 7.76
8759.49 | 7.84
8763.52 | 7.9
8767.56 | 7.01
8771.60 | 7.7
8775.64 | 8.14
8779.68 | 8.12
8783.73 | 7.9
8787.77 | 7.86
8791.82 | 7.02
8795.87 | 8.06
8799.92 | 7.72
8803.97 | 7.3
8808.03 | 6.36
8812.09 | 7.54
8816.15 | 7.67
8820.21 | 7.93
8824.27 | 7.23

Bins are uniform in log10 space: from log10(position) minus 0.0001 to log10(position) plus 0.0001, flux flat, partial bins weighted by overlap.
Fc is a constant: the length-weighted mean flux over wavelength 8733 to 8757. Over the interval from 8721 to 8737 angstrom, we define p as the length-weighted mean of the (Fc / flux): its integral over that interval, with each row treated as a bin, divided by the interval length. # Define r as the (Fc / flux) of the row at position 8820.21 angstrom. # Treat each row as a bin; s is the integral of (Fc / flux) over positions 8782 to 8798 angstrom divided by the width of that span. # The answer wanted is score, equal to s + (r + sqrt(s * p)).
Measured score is 2.89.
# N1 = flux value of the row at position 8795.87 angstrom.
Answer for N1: 8.06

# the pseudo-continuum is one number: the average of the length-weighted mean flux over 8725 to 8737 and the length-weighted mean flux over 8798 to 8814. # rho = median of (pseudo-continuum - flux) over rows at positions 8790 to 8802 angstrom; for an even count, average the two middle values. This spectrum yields -0.53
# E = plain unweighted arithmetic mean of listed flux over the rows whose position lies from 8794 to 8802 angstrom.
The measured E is 7.89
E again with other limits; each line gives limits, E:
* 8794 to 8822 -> 7.51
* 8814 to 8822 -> 7.80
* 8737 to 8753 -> 7.68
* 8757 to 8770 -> 7.58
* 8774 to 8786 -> 8.05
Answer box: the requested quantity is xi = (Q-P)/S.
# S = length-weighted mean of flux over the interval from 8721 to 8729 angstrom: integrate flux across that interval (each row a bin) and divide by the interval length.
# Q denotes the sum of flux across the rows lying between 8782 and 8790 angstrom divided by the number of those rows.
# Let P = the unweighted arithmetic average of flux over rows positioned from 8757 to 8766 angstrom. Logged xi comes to 0.001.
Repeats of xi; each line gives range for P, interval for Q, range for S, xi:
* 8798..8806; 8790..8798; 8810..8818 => 0.004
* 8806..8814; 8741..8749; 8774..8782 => 0.101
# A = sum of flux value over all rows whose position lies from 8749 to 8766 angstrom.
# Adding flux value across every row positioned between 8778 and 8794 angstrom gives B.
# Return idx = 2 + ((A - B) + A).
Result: 33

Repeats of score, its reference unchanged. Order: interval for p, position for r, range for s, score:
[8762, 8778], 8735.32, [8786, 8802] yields 3.17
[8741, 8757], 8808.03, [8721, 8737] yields 3.17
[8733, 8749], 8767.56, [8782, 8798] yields 3.02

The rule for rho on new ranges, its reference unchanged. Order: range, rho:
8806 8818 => -0.35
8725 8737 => -0.46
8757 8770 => -0.65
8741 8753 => -0.39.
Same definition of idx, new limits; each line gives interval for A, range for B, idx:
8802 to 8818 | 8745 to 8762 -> 28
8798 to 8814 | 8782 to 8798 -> 29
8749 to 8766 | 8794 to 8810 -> 35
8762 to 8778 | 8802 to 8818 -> 35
